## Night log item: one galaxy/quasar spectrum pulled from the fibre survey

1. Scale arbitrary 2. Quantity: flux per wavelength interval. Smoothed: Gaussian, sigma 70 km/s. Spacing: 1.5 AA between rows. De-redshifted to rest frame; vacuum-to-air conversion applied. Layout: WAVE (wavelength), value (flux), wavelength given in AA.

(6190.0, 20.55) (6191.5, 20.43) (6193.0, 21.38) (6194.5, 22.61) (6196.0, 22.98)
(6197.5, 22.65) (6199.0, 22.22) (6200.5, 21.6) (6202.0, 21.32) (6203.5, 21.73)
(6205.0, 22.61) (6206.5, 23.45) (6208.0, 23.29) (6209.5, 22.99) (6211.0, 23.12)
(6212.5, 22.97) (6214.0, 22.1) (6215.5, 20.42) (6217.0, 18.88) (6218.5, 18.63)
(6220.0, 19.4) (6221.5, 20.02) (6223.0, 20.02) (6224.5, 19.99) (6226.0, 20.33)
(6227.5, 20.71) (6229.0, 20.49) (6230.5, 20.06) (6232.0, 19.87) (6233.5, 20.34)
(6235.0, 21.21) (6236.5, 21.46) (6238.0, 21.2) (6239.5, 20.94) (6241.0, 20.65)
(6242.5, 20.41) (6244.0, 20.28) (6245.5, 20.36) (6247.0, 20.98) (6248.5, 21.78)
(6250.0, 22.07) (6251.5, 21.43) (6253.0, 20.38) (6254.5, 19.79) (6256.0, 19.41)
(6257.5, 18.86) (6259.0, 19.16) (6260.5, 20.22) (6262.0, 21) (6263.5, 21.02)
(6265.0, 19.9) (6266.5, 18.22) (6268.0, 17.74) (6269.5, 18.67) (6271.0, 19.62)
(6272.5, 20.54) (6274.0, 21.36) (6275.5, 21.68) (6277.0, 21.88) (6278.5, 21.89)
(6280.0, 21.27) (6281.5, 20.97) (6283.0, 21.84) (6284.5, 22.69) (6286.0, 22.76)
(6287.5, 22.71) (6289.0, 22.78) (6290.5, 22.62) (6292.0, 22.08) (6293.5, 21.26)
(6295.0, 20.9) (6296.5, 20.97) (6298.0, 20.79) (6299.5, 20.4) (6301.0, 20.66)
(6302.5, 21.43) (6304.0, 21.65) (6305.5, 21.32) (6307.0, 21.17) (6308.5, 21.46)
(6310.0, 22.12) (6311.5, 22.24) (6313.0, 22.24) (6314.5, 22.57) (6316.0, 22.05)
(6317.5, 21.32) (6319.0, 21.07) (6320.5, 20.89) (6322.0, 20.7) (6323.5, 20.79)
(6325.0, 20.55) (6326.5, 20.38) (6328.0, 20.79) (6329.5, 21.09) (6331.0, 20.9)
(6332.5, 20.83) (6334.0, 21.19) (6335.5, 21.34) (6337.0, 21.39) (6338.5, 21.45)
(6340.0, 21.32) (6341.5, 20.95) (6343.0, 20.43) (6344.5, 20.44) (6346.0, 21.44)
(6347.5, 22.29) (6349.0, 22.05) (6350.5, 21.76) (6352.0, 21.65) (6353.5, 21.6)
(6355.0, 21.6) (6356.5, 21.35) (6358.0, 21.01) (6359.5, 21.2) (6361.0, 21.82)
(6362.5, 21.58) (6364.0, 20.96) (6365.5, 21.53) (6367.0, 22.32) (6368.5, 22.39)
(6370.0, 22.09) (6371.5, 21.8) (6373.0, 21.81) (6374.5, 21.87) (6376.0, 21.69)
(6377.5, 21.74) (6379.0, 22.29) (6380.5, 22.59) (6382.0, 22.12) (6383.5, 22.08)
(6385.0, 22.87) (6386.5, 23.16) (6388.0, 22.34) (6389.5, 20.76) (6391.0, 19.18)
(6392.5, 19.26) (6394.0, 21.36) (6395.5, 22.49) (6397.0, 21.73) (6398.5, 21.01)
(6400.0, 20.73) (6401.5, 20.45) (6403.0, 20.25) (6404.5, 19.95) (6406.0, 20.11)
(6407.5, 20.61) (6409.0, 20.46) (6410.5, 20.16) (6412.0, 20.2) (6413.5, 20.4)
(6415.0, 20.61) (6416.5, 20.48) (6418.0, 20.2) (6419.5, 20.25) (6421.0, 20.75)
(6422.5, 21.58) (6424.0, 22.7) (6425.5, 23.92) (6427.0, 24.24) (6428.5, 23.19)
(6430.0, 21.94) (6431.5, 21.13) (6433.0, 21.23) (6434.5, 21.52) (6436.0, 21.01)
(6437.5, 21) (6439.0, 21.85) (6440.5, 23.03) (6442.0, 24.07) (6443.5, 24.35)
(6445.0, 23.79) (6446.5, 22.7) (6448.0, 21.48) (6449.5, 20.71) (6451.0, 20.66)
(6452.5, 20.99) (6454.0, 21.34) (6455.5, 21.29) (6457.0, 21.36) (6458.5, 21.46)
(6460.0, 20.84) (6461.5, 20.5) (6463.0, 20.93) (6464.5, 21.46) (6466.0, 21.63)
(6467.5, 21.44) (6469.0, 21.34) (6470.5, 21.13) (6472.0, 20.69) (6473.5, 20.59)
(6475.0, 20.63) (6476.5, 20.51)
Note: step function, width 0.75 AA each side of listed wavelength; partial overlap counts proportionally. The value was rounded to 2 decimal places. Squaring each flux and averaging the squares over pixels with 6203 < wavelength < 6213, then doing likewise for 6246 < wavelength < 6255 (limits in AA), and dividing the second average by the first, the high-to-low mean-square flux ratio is 0.85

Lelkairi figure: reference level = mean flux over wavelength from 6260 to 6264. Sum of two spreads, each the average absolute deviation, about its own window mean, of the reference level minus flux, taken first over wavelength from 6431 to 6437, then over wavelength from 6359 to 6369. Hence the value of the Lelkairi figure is 0.57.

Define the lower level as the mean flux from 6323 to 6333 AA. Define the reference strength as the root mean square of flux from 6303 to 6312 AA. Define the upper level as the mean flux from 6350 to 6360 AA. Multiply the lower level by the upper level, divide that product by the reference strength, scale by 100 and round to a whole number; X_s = 2056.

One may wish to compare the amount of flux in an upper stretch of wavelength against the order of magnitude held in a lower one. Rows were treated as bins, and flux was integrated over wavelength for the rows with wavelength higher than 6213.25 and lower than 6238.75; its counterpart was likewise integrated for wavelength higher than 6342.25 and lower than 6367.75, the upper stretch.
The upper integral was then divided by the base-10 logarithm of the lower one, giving 202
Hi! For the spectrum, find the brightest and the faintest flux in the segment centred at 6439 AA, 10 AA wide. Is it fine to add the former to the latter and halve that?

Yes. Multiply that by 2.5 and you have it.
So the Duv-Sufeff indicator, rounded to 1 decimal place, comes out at 56.7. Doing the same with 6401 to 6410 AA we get 50.7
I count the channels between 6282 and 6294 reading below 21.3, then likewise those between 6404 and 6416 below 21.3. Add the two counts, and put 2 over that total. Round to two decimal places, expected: 0.22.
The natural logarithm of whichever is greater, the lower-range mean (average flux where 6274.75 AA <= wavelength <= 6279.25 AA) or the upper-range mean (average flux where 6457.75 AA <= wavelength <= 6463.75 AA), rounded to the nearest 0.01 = 3.08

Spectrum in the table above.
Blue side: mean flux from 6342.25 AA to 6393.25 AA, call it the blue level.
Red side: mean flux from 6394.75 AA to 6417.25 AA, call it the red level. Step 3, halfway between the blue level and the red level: 21.1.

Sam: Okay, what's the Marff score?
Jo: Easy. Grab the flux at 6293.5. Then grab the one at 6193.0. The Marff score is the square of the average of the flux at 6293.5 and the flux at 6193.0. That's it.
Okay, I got 455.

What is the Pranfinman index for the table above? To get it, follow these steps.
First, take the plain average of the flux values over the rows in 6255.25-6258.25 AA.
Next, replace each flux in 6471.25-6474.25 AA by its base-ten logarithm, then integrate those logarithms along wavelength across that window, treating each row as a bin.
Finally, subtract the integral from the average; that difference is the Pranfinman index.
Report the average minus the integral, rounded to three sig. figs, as 15.2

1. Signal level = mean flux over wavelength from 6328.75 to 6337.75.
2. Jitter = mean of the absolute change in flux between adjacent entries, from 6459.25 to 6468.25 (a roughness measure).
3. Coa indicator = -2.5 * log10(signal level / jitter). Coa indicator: -4.51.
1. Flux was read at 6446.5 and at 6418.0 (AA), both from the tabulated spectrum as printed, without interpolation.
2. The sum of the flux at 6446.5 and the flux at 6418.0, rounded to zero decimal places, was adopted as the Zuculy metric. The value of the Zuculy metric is 43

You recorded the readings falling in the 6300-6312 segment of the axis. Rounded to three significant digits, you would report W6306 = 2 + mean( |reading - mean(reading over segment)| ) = 2.37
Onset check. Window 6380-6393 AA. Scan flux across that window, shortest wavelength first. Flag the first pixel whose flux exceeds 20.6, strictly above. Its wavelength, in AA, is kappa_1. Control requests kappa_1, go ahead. 6380.5 AA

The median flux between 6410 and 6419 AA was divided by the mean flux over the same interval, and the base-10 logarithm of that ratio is -0.0009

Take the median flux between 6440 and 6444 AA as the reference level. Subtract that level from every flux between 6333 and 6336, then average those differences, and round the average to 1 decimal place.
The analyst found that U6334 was -2.8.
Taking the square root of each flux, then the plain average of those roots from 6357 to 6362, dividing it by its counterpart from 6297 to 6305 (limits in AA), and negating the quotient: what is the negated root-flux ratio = -1.009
